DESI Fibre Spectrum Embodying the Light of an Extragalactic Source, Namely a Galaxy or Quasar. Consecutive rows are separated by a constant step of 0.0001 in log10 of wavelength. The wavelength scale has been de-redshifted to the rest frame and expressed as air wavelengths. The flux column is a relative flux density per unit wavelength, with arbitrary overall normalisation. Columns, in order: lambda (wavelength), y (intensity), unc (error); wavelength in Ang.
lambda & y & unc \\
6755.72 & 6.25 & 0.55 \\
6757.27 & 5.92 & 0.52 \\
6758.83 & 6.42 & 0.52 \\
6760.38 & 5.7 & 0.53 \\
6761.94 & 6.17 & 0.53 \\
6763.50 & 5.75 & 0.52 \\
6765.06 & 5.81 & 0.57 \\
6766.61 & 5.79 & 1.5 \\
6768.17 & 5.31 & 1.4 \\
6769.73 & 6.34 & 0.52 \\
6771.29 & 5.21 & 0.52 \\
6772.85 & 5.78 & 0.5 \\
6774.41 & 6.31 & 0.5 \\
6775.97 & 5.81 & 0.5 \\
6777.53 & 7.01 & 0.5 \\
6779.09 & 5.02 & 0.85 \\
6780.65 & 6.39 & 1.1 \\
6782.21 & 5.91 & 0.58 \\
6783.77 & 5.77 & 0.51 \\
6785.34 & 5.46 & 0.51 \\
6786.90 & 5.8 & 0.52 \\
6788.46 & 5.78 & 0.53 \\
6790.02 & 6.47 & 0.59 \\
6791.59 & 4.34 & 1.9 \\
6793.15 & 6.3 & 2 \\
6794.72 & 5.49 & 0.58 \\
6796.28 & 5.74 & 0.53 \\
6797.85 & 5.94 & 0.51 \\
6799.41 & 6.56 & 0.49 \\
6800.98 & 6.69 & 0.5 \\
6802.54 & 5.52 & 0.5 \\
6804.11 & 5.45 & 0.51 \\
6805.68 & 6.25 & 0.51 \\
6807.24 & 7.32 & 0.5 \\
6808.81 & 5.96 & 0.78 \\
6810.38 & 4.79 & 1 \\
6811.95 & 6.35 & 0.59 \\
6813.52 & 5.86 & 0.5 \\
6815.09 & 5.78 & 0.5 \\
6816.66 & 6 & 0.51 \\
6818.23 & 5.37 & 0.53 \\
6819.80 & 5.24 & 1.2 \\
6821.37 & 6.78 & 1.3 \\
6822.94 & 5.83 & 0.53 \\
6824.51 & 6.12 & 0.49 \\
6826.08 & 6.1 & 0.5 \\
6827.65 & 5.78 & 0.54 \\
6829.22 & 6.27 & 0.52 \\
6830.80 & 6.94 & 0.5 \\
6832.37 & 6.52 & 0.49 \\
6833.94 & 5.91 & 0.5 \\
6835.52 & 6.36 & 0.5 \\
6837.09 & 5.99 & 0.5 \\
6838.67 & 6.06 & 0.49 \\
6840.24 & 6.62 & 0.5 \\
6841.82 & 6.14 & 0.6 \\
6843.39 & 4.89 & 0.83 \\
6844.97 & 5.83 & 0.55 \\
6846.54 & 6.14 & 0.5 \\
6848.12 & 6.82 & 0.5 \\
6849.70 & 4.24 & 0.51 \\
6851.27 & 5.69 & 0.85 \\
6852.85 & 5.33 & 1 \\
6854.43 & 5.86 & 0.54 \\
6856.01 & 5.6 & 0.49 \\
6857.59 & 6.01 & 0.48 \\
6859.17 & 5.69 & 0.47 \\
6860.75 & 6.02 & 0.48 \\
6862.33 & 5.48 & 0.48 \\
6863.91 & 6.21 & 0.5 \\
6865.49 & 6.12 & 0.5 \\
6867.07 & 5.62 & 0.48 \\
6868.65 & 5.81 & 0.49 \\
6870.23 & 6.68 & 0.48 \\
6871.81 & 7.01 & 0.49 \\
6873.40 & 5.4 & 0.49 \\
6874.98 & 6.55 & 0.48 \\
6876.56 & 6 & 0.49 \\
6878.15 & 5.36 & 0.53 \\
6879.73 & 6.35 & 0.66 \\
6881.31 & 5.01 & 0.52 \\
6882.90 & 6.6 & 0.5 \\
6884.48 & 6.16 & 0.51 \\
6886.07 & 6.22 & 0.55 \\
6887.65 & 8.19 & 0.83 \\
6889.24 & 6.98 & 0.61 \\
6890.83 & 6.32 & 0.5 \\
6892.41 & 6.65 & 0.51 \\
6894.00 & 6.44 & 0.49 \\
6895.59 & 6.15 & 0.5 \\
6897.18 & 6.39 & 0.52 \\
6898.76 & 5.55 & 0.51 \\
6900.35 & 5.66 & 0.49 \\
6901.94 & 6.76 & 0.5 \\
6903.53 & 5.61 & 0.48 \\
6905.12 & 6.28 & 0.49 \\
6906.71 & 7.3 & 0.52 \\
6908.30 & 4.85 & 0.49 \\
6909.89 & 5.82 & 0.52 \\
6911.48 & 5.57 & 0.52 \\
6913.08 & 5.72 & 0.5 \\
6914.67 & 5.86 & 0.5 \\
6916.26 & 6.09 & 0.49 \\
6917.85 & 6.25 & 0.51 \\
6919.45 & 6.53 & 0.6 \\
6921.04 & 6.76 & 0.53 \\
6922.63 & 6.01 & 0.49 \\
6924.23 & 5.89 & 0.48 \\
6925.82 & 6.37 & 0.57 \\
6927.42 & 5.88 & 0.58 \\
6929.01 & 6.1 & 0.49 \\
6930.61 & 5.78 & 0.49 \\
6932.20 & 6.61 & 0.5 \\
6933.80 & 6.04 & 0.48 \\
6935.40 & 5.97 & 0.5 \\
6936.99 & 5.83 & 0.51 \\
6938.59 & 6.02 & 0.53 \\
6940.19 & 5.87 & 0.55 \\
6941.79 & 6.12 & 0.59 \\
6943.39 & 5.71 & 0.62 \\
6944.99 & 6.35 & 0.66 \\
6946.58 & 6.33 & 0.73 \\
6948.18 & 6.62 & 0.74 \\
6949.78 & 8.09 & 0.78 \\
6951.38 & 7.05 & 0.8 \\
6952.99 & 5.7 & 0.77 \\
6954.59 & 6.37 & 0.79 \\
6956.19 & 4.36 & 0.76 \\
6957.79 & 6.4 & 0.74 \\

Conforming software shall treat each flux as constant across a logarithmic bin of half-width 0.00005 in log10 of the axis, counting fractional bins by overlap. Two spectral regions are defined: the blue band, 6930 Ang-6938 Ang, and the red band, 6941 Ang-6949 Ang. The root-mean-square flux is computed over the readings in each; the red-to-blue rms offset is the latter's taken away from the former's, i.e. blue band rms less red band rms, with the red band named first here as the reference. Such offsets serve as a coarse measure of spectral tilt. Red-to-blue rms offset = -0.2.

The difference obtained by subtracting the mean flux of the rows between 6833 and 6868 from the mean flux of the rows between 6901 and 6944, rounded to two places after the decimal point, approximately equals 0.21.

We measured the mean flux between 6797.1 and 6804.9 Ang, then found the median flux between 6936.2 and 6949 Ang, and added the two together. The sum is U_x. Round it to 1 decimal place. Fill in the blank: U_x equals 12.1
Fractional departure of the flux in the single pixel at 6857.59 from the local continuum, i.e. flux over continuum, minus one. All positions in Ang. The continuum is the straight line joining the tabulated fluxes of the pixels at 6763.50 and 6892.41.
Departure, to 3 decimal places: -0.062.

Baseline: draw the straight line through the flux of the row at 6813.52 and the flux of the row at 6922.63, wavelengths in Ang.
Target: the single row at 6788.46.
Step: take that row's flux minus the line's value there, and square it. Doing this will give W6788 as 0.00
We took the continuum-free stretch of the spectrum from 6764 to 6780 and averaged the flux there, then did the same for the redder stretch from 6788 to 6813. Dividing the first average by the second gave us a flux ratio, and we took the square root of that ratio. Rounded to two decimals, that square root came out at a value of 0.99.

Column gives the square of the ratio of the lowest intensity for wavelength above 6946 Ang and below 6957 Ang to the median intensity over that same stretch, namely 0.5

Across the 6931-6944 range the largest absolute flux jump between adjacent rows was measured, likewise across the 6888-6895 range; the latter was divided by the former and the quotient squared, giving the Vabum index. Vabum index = 1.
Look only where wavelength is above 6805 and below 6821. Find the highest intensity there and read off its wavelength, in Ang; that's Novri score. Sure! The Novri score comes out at 6807.24 Ang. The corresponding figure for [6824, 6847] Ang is 6830.80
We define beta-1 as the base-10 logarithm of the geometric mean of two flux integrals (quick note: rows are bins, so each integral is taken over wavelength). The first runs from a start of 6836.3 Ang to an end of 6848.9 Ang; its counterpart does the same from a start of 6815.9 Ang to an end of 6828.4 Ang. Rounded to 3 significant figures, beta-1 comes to 1.88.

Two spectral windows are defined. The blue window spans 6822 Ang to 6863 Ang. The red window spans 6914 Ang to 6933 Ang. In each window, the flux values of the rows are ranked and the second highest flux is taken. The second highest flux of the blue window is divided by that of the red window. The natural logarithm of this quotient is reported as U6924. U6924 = 0.03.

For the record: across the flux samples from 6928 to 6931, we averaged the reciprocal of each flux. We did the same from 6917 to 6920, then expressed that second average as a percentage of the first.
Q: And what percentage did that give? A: 93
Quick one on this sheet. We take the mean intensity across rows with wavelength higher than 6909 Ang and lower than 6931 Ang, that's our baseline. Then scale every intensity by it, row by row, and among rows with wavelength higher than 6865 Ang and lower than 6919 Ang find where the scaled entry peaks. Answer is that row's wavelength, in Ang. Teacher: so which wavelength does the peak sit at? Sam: 6887.65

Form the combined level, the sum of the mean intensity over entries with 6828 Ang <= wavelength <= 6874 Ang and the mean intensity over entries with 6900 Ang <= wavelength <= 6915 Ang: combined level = 11.9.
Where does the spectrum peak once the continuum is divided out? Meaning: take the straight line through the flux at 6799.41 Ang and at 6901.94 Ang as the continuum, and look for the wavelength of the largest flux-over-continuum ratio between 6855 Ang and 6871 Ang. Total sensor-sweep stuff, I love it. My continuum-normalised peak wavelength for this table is 6870.23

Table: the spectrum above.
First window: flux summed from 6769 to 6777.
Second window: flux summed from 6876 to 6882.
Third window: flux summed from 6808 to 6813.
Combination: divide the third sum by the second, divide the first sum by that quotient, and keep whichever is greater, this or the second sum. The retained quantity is 39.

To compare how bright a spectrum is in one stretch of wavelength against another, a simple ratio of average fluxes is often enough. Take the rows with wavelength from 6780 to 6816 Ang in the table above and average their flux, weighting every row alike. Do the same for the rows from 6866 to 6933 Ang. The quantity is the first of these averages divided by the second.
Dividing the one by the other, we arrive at 0.96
